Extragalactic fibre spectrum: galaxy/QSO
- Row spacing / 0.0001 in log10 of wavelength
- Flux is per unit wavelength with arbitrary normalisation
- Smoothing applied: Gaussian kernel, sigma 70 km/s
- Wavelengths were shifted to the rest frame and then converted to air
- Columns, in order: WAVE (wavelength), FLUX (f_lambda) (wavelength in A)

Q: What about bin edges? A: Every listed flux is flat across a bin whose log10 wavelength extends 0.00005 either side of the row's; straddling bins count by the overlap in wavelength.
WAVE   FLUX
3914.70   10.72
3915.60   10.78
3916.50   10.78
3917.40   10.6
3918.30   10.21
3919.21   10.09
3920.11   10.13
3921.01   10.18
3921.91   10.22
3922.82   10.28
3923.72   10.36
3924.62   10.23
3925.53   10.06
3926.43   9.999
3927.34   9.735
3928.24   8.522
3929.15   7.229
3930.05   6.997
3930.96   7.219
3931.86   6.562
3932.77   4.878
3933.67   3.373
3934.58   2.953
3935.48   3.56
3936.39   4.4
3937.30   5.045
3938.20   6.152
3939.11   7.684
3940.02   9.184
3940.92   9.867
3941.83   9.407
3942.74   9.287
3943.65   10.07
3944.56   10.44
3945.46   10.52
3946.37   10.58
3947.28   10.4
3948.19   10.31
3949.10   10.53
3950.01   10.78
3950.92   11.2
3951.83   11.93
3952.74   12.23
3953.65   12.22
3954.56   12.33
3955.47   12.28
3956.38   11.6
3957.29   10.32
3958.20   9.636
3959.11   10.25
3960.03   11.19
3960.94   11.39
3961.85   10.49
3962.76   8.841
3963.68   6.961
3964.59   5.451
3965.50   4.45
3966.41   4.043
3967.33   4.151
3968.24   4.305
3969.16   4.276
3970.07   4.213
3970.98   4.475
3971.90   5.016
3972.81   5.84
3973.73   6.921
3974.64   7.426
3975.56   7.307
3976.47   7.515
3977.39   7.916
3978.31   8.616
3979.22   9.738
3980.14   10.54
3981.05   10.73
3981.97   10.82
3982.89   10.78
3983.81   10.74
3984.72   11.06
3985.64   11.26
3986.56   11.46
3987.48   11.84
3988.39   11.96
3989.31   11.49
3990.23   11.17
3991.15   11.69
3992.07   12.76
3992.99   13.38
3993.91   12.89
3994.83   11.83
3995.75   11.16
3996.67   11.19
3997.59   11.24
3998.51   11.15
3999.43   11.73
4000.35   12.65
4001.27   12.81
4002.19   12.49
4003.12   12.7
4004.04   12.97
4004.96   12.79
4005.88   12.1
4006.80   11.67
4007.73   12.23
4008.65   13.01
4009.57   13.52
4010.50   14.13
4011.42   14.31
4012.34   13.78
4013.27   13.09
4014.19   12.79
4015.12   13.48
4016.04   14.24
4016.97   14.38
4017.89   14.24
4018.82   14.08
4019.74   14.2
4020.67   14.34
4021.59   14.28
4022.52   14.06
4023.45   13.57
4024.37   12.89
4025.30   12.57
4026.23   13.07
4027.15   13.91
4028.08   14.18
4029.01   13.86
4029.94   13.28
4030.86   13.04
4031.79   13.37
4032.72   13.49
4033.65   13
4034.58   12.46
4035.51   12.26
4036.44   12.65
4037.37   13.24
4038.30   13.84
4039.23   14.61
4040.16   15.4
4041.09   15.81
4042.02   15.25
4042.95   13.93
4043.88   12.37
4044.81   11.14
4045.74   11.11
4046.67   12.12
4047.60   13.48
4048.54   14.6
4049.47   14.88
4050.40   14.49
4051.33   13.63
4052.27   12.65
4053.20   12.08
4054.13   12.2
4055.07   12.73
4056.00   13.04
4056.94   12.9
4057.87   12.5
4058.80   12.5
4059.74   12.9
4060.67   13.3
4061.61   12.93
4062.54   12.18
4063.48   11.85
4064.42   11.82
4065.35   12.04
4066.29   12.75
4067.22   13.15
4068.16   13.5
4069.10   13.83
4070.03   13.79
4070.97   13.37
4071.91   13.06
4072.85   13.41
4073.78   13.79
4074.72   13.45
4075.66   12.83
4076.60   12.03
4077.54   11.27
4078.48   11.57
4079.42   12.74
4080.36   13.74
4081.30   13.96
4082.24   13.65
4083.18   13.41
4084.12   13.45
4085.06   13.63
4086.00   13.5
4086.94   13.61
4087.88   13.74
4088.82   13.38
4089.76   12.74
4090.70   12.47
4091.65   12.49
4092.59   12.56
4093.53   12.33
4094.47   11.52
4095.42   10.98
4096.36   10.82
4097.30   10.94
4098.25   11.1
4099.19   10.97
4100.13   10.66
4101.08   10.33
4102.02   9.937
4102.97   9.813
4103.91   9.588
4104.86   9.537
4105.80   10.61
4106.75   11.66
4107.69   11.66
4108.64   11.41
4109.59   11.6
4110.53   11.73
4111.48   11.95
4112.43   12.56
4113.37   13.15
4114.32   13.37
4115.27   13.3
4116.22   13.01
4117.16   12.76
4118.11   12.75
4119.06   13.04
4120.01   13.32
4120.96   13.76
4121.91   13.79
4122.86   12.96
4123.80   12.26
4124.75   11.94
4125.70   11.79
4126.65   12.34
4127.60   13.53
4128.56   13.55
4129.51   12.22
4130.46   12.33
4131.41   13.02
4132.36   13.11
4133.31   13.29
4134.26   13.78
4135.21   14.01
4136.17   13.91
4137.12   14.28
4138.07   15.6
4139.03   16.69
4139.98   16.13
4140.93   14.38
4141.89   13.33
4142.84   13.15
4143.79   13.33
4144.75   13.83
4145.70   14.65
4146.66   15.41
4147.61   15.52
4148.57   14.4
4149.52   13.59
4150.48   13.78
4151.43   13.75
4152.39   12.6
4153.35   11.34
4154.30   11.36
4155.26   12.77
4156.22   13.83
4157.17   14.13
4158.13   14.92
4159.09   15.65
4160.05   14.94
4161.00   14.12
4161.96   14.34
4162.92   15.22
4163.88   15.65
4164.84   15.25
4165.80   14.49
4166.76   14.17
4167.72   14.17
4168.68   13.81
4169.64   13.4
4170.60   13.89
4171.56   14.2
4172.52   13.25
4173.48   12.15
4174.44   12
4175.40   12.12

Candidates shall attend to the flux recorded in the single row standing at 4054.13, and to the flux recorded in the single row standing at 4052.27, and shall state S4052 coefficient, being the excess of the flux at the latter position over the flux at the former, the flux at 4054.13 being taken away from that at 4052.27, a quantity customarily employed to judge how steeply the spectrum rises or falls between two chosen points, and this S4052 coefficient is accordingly 0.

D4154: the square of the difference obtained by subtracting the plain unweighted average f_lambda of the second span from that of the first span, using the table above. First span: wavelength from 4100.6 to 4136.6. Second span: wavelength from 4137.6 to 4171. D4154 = 3.55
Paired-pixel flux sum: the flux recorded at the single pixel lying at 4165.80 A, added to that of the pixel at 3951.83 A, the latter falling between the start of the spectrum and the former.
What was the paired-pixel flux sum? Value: 26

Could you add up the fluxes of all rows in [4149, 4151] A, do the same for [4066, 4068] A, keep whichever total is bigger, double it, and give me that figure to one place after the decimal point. 54.7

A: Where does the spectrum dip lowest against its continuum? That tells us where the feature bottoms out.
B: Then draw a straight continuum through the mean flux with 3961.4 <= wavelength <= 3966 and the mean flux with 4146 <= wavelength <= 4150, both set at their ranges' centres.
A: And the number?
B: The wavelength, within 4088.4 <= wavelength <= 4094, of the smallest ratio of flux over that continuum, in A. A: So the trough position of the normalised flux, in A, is 4093.53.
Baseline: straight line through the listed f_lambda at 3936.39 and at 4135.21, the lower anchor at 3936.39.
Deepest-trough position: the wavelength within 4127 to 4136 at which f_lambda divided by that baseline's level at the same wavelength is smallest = 4129.51 A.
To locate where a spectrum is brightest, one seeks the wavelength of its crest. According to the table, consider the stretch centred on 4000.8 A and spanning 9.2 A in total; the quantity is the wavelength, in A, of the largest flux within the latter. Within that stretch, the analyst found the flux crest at 4004.04 A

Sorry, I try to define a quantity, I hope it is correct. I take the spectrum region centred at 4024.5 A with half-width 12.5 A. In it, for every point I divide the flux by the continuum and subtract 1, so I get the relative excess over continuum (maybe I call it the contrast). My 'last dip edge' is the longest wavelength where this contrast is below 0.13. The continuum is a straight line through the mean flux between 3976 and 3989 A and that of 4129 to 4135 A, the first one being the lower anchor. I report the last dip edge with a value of 4036.44 A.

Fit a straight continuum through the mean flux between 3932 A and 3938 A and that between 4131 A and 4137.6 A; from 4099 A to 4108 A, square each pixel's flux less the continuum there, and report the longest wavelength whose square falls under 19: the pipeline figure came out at 4107.69 A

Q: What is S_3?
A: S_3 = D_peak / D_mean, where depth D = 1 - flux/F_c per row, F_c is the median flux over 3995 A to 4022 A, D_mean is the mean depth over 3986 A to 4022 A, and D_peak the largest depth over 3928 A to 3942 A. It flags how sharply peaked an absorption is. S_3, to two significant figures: 45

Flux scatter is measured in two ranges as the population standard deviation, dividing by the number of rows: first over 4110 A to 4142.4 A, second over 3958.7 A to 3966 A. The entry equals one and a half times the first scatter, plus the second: 4.20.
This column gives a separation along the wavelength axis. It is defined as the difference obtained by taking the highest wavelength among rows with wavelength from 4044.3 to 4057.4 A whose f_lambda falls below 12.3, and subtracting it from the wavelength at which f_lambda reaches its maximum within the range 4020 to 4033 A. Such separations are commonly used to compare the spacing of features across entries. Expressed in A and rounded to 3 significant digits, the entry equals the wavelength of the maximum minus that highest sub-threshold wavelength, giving -33.5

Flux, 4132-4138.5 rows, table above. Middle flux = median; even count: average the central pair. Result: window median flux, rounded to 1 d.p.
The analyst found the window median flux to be 13.9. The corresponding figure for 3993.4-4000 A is 11.2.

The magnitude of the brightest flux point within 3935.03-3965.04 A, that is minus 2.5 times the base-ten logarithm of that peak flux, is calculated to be -2.73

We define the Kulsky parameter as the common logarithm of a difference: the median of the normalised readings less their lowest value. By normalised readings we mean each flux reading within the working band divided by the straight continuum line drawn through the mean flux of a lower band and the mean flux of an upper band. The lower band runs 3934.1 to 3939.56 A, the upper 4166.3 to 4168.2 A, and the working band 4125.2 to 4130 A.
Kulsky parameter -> -1.4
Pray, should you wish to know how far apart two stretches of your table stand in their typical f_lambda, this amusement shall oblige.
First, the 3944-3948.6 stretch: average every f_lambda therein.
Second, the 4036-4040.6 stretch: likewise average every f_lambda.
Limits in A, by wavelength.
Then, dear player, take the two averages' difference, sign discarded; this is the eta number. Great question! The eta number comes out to 3.5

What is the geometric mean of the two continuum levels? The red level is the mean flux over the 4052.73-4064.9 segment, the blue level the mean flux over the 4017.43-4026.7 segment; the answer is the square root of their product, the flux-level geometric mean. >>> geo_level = 13.1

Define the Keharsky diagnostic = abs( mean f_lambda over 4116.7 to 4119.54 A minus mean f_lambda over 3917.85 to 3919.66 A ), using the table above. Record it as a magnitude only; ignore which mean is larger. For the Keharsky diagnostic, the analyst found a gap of 2.7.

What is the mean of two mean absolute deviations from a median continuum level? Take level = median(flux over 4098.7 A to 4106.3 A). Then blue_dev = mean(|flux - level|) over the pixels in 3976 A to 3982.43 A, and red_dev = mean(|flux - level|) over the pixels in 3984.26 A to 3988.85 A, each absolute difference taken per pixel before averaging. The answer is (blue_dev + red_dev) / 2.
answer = 1.3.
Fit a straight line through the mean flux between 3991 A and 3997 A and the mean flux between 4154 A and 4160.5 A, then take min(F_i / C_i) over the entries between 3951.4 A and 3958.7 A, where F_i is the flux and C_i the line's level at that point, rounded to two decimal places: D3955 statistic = 0.82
